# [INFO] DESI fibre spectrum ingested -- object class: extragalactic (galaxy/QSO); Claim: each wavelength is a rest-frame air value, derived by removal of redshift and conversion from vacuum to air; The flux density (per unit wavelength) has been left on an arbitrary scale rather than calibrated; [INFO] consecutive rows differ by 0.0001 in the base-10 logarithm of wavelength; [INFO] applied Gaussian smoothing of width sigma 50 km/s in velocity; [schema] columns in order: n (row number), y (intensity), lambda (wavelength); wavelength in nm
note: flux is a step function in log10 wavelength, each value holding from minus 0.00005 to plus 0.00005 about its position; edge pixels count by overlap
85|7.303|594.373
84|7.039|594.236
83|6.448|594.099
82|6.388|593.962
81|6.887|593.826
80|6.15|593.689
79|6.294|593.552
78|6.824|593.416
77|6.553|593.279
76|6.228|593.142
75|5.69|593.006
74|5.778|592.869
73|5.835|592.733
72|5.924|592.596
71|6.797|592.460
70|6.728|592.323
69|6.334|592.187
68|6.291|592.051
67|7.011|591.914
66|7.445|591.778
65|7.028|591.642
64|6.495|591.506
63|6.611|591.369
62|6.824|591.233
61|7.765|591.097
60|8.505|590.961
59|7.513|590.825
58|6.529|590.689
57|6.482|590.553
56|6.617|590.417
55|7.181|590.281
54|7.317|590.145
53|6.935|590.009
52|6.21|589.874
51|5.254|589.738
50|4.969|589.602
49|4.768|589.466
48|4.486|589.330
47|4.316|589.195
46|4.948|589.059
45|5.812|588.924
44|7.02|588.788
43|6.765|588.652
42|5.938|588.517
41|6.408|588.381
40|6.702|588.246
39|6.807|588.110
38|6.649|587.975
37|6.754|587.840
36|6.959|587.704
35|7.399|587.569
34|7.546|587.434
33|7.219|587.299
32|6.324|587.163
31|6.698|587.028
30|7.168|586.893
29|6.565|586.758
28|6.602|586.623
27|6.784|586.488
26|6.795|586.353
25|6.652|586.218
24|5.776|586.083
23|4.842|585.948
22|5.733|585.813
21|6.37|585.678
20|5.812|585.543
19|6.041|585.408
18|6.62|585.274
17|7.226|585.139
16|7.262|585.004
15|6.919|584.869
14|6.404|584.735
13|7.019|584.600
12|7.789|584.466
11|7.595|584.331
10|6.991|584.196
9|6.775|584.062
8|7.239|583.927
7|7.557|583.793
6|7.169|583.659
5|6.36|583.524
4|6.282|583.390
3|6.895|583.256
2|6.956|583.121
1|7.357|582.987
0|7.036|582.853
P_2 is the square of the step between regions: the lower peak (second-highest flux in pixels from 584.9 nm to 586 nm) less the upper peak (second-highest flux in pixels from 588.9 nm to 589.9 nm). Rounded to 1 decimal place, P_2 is 2.0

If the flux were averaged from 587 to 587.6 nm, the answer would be 7.04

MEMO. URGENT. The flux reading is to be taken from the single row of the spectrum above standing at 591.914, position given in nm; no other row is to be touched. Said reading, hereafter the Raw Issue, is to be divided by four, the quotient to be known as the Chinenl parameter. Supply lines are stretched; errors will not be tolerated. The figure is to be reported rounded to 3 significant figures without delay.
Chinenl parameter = 1.75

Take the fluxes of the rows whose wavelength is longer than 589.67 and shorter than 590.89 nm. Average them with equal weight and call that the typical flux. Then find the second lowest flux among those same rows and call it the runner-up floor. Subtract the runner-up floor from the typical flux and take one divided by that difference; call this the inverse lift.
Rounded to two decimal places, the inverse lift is 2.17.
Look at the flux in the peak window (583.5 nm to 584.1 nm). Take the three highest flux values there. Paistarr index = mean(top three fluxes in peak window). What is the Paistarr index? 7.3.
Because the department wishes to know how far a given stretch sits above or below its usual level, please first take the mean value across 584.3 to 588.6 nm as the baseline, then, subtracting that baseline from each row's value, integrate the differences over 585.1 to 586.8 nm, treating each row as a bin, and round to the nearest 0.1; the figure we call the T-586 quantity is -0.7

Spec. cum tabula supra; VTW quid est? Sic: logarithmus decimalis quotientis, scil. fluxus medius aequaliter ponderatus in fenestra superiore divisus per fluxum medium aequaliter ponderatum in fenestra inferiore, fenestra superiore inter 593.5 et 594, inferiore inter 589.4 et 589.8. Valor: 0.11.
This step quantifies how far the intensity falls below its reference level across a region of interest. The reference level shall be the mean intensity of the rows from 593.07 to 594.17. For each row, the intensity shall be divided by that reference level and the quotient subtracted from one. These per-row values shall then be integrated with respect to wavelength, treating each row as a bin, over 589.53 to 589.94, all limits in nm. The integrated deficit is 0.063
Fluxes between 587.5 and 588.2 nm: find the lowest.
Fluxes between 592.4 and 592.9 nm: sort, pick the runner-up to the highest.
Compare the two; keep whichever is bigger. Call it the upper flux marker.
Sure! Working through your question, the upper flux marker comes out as 6.65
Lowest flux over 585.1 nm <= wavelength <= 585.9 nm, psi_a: 5.733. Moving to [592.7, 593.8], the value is 5.69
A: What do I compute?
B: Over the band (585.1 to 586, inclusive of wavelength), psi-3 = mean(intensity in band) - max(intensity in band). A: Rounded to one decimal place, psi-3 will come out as -1.1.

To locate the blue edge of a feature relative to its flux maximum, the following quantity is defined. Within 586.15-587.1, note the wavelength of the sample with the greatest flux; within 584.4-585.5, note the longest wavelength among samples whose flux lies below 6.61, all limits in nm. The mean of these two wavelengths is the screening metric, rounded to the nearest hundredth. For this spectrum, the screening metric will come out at 586.15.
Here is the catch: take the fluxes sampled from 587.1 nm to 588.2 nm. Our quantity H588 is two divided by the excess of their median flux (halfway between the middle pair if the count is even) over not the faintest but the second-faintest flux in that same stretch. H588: 8.5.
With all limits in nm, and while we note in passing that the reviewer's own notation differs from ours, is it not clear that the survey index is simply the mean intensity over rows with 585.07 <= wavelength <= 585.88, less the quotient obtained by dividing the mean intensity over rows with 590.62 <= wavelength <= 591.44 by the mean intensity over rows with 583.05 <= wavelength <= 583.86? 5.2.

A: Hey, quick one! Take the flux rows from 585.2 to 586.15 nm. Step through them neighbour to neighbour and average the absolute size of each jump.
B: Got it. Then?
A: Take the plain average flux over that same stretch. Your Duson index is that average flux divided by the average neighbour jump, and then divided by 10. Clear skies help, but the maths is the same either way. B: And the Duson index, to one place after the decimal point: 0.9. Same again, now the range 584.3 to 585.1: 1.5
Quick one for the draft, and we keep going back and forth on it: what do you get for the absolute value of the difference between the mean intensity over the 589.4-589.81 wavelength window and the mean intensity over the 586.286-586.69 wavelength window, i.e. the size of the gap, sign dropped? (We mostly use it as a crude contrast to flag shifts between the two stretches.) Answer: 1.73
